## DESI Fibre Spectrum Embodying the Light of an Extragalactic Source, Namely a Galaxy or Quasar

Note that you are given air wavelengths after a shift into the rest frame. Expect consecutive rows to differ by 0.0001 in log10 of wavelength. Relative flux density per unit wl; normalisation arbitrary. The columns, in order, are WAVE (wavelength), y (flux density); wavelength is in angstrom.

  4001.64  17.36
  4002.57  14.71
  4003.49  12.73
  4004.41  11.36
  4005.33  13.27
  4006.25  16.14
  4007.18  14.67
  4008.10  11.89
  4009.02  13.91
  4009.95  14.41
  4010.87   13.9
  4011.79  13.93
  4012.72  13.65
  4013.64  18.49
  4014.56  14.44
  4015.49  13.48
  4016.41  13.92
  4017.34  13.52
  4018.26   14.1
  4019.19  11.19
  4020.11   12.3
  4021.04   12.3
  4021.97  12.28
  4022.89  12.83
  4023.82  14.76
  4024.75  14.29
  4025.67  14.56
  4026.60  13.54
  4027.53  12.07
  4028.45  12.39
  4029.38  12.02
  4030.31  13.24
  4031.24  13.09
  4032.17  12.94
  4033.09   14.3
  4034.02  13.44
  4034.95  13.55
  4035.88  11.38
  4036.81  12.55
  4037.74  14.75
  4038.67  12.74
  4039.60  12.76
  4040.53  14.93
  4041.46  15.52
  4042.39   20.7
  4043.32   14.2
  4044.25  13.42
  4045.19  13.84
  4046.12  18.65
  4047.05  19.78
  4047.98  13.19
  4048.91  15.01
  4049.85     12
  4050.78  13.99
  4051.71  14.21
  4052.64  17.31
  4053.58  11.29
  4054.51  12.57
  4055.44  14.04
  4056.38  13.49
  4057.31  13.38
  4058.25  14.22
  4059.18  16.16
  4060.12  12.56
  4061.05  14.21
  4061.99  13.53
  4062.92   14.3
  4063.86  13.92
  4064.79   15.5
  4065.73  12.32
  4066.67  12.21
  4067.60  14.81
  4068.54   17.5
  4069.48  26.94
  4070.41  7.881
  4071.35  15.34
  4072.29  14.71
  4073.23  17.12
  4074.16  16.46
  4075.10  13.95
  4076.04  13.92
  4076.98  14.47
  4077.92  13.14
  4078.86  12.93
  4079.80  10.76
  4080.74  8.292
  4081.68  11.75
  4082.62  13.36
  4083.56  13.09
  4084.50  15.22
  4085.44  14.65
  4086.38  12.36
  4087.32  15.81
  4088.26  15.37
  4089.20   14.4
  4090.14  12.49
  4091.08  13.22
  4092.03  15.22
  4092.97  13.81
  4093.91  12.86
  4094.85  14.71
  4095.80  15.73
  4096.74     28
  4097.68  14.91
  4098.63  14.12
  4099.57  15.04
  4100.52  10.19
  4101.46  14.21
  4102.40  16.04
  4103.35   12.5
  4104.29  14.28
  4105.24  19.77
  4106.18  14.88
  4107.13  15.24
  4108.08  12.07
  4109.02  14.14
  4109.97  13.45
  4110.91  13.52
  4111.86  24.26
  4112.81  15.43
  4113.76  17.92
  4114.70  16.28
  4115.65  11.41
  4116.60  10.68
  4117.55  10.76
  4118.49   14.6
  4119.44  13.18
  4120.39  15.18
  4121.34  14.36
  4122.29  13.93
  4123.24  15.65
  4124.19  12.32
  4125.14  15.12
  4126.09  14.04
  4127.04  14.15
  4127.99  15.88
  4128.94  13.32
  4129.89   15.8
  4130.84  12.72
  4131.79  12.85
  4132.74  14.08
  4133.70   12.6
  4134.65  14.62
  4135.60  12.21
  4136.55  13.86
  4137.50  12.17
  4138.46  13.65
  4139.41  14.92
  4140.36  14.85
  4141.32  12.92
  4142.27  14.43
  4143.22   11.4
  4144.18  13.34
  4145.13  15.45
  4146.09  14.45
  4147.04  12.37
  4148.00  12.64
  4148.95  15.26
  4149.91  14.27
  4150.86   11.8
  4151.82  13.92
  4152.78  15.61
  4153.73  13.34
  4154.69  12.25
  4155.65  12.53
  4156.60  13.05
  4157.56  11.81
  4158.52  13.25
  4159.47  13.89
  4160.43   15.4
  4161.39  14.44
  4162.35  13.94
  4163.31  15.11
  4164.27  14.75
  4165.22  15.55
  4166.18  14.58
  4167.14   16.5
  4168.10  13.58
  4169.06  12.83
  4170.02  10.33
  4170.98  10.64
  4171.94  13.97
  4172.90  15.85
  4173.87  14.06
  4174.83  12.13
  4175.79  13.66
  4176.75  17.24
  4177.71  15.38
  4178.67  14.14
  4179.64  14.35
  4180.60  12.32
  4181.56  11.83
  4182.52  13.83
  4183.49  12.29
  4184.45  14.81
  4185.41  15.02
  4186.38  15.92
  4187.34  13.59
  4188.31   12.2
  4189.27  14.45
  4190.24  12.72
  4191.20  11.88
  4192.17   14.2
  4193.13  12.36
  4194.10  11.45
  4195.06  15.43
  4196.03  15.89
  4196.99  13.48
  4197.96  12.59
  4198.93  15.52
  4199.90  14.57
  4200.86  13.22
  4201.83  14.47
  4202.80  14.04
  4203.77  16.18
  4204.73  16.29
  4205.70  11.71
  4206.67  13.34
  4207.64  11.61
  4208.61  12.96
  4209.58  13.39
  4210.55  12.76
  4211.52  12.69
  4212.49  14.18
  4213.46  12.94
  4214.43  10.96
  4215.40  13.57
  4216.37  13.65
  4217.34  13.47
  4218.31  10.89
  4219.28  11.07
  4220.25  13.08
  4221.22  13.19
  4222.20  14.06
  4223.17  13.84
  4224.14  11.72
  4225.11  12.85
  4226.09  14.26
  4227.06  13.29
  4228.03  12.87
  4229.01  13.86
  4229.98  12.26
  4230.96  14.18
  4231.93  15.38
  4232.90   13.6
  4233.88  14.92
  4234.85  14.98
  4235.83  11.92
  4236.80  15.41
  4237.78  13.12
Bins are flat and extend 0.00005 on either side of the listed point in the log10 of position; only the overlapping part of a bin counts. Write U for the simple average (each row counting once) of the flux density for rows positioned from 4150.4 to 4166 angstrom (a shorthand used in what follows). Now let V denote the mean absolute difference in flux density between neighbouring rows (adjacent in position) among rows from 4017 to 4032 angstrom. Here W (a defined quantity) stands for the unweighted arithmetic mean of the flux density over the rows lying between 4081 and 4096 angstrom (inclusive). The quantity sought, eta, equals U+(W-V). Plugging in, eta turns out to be 27.0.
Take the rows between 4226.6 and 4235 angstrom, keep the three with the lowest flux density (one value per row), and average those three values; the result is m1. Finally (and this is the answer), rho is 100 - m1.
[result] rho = 87.2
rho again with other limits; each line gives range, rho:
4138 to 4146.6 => 87.4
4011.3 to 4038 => 88.5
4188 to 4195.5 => 88.2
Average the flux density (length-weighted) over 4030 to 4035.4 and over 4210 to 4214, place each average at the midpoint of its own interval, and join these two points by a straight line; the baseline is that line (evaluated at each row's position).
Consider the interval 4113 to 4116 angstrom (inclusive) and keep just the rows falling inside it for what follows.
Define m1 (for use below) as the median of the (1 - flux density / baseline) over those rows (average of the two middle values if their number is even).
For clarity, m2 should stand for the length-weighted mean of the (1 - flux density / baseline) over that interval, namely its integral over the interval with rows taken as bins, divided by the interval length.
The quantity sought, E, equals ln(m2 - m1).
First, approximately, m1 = -0.22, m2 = -0.16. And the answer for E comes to -2.7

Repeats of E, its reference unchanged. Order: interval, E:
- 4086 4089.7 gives -3.6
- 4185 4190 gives -3.8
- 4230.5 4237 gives -3.0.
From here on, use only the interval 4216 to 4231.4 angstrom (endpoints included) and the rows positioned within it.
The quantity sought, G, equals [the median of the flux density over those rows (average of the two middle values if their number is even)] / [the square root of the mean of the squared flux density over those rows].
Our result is 1.01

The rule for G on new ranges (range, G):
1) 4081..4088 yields 0.97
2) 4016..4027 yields 1.01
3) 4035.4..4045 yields 0.95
